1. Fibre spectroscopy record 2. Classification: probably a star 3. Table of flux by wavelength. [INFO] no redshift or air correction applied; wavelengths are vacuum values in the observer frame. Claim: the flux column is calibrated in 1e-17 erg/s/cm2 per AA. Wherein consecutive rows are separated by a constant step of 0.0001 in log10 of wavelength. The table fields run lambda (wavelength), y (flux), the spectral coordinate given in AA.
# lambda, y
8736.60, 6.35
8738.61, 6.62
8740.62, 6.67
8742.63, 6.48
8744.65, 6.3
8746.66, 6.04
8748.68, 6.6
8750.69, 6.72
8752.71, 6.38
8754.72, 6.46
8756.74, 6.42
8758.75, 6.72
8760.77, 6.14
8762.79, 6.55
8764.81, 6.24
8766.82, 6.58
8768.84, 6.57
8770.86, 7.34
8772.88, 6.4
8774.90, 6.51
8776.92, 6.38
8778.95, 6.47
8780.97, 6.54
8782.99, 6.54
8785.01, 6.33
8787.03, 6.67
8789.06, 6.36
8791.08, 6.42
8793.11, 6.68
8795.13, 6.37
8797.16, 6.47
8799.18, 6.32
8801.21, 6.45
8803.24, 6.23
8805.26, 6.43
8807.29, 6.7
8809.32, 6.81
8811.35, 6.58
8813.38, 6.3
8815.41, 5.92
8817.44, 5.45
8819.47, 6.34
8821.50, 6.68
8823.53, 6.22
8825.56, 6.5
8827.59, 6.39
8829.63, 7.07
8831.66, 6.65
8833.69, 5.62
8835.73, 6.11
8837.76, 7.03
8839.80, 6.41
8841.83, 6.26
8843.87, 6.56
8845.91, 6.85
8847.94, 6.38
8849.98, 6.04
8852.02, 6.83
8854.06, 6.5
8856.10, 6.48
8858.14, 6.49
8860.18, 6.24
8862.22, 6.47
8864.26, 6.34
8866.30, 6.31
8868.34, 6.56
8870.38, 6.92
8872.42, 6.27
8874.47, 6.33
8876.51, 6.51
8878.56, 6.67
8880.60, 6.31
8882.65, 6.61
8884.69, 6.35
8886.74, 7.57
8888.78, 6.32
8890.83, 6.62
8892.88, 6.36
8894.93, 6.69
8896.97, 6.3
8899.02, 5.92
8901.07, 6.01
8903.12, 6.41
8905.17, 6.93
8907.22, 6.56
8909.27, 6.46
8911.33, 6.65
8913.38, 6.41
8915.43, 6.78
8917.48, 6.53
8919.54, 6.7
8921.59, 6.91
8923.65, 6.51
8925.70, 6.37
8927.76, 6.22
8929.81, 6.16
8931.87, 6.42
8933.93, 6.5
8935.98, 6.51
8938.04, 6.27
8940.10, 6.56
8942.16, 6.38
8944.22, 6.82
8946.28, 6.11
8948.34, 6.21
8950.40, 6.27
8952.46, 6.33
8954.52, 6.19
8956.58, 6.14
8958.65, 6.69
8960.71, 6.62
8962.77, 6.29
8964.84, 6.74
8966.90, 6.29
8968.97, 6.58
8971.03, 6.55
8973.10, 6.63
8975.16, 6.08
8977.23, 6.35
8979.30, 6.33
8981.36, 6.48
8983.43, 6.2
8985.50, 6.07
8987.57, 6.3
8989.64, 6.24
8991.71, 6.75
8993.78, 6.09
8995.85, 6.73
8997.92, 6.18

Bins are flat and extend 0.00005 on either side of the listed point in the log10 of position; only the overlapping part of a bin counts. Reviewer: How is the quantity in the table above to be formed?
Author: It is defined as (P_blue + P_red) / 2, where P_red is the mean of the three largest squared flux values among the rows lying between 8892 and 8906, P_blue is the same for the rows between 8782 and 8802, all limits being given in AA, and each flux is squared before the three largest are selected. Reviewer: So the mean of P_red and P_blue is 44.3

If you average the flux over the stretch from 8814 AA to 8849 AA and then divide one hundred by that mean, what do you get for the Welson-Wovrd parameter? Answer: 15.68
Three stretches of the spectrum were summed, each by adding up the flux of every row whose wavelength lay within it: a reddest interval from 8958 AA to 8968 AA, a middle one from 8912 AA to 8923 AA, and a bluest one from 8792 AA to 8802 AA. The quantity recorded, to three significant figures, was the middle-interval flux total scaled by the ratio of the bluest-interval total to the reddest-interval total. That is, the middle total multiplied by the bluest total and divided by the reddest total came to 33.0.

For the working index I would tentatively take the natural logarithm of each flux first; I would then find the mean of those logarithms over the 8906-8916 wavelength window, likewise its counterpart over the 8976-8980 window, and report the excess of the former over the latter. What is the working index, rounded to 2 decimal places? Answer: 0.04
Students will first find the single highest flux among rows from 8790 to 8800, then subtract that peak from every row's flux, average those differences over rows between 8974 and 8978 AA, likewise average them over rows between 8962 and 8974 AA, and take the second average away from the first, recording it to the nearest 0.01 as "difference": -0.30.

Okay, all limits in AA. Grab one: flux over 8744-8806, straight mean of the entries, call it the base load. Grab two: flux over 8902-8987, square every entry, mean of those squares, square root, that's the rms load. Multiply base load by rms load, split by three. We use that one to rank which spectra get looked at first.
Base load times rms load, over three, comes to 13.91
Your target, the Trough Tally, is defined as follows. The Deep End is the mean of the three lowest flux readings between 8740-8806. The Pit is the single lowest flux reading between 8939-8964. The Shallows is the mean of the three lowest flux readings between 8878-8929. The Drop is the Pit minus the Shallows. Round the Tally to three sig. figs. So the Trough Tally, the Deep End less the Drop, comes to 6.08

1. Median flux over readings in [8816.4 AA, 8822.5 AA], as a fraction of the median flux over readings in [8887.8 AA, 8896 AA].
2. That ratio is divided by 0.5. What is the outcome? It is 1.95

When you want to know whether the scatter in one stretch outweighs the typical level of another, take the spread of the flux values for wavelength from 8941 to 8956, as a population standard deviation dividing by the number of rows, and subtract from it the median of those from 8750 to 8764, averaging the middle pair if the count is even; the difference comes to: -6.24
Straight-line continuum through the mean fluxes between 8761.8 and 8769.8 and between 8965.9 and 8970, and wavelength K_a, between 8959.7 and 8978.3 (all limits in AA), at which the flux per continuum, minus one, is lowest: 8975.16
